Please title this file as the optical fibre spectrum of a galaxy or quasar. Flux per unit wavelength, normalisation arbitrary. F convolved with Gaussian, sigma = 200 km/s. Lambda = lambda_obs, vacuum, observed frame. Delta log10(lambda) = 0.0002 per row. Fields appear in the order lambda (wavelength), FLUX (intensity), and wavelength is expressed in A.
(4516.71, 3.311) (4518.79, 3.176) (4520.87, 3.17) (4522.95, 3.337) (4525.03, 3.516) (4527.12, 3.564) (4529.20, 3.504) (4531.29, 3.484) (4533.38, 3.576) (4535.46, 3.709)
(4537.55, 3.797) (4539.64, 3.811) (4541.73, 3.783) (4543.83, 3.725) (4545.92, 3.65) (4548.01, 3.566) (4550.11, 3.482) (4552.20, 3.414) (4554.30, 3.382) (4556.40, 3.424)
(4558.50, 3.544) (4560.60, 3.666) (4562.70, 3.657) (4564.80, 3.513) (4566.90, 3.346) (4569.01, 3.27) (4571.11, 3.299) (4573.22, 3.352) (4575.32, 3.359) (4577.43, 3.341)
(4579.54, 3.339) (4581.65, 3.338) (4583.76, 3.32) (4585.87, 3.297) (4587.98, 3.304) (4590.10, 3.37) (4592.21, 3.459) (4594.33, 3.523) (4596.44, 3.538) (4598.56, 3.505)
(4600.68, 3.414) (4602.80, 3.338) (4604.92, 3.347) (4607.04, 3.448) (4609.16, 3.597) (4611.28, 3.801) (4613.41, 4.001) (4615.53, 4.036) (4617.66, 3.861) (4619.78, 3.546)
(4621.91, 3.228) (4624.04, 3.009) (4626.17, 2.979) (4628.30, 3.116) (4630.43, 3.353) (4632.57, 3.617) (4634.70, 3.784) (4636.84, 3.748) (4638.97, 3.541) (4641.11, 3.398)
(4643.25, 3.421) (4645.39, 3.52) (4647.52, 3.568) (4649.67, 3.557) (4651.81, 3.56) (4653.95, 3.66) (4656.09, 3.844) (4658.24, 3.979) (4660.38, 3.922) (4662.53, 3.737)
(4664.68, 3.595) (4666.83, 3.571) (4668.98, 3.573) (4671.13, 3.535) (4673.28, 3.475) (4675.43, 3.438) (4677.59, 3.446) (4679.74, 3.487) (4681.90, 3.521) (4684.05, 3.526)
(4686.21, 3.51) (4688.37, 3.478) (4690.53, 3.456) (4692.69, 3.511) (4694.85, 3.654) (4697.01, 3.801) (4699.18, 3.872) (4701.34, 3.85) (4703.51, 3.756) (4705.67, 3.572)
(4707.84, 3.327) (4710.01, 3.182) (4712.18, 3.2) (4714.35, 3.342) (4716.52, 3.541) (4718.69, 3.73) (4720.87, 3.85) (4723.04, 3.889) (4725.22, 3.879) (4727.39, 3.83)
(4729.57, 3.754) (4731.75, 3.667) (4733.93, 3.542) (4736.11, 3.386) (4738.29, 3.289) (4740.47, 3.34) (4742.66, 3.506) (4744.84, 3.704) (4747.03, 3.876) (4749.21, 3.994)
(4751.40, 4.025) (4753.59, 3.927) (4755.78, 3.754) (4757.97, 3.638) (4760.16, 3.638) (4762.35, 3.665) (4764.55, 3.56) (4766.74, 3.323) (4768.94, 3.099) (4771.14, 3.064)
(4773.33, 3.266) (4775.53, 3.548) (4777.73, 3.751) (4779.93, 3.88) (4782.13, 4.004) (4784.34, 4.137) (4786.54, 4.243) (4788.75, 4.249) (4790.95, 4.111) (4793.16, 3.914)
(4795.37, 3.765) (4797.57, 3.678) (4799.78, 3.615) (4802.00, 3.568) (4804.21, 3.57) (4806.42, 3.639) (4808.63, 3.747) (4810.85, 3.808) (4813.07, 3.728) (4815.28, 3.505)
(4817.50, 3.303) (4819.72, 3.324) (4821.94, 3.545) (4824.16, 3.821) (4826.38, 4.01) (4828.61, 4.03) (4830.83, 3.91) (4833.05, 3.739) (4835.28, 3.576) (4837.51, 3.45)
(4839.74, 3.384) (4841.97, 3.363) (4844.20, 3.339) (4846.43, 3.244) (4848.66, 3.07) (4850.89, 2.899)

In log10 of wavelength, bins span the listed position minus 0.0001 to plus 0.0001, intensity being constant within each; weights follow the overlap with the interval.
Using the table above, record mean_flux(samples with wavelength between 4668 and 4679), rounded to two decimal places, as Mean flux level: 3.49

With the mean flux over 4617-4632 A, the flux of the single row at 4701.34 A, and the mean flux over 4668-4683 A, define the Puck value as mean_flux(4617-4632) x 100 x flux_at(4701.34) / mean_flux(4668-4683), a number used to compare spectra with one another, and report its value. 363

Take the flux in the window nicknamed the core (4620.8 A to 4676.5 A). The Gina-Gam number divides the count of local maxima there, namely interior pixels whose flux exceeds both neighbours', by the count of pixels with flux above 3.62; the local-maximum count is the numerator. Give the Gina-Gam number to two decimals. 0.57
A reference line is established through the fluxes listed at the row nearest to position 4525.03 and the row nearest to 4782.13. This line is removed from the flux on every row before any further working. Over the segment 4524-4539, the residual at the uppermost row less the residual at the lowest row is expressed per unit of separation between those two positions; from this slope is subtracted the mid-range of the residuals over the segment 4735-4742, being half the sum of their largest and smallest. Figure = 0.6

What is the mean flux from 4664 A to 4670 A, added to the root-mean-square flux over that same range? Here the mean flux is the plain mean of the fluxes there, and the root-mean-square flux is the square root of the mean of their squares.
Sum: 7.16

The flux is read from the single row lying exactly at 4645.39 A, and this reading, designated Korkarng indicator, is 3.52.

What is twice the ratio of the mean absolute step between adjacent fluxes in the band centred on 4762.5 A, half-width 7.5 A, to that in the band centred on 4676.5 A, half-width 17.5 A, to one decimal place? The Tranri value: 5.1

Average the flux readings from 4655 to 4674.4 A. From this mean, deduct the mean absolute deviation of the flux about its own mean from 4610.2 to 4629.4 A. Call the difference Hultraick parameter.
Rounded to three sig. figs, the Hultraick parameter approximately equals 3.31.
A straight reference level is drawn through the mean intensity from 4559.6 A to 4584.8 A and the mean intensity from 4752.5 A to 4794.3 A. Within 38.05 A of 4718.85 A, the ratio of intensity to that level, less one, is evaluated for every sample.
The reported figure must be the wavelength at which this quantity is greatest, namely 4751.40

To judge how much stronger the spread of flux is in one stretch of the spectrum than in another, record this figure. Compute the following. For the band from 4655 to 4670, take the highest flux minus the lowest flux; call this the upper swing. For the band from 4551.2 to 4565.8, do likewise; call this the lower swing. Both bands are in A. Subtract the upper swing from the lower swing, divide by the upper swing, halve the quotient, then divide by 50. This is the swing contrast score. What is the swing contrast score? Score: -0.003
